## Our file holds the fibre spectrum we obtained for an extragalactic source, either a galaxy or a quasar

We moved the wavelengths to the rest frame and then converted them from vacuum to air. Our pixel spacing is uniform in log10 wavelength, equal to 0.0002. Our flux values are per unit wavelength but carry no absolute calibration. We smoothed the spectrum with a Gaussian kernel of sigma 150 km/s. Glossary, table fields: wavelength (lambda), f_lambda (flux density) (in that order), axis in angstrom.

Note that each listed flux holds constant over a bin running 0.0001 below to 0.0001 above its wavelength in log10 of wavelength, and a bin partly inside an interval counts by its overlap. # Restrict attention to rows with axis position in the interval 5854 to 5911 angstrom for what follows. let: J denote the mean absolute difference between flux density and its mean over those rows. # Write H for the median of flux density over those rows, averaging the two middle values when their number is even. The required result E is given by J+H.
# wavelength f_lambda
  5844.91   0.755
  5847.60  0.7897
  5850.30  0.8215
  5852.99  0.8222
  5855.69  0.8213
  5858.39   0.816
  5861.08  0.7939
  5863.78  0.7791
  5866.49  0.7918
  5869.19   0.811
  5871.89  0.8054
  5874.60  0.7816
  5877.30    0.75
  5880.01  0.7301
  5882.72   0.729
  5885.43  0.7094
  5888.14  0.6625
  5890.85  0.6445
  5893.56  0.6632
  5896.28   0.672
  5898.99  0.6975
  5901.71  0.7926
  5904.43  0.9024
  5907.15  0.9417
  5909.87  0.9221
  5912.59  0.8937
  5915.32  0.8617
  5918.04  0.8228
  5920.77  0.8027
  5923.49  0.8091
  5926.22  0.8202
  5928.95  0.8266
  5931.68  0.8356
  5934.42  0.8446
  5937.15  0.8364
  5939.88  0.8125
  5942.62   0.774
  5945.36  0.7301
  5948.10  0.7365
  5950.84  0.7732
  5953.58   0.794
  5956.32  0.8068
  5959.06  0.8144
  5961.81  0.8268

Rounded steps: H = 0.78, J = 0.066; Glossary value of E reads 0.85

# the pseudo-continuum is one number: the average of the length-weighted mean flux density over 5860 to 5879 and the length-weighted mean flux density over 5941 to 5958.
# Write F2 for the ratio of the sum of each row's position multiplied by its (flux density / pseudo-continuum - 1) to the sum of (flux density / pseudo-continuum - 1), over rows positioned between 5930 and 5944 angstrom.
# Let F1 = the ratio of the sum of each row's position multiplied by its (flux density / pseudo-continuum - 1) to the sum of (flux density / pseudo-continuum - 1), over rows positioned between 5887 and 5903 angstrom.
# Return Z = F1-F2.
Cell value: -42.3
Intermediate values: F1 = 5892.9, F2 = 5935.1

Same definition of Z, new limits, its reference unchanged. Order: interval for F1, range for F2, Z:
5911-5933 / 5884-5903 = 28.3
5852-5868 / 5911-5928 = -60.1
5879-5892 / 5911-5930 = -31.7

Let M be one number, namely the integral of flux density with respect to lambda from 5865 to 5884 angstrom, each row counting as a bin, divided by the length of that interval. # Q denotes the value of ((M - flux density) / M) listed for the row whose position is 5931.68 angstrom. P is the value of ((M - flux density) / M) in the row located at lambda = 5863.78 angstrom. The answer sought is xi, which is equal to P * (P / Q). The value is 0.00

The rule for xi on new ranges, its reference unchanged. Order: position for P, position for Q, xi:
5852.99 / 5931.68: -0.05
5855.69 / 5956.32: -0.09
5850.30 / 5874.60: -0.32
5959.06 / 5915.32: -0.03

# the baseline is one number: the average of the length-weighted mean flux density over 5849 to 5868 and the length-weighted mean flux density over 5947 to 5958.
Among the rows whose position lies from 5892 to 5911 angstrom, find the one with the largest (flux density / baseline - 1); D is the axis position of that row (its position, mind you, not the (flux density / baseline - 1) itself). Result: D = 5907.15 angstrom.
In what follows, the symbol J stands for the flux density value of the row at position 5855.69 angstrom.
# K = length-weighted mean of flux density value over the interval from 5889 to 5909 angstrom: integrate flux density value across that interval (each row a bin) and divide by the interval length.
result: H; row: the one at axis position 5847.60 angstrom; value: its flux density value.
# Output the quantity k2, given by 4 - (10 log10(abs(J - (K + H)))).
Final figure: 5.4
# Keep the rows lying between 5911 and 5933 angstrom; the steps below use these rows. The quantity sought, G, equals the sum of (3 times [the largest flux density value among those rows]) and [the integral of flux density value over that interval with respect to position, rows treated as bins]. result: 21.1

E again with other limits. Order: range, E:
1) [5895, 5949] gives 0.87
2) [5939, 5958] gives 0.80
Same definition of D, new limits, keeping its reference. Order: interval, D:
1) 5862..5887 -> 5869.19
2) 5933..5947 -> 5934.42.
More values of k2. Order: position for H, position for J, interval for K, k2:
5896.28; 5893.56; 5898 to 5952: 4.8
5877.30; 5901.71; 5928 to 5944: 5.1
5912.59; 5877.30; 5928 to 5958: 4.3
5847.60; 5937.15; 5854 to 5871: 5.2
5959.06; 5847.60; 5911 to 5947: 4.7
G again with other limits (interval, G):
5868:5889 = 18.2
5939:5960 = 18.8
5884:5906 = 18.6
